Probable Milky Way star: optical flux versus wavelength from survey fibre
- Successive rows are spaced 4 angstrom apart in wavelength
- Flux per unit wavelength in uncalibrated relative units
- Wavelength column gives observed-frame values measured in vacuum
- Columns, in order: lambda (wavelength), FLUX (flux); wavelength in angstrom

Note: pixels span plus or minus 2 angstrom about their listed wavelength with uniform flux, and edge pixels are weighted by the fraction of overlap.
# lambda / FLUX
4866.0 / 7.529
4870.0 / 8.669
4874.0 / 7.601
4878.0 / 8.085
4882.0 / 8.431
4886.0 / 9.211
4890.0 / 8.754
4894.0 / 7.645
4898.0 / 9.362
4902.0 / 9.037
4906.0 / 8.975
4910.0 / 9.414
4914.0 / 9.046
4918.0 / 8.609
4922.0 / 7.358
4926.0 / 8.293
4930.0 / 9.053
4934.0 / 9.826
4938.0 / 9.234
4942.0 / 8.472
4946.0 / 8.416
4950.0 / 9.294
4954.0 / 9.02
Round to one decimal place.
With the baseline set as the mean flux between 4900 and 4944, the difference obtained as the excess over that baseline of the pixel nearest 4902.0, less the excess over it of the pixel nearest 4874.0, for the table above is 1.4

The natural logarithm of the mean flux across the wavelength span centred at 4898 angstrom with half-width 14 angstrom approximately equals 2.19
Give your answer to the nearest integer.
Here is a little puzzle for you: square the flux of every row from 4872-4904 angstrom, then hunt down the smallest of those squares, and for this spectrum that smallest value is 58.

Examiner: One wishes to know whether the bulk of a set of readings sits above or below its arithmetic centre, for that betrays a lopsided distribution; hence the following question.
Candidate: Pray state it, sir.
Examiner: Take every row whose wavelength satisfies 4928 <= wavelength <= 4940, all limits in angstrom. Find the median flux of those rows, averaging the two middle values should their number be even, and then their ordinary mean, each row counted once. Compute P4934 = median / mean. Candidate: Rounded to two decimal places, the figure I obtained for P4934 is 0.99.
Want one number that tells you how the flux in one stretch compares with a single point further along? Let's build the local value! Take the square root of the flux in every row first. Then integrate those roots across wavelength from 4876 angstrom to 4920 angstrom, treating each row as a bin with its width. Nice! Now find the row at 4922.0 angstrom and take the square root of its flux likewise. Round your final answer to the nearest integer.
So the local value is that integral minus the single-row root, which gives 128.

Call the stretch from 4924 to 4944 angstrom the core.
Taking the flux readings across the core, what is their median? 9.05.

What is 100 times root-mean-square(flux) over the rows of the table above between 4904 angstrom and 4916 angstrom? 915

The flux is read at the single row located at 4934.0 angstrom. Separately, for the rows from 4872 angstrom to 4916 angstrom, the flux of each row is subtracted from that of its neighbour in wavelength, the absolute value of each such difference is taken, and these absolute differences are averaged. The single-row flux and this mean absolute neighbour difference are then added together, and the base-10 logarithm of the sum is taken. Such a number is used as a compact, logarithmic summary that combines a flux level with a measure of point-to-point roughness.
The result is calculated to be 1.02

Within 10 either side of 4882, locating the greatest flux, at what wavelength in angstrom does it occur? 4886.0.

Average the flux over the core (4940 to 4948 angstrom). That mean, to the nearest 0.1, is 8.4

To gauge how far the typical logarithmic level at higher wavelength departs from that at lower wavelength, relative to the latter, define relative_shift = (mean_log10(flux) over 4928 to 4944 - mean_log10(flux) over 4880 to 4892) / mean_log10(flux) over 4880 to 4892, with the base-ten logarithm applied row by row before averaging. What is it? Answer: 0.02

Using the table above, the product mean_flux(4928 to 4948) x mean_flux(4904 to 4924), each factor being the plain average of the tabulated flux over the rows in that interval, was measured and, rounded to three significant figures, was 78.1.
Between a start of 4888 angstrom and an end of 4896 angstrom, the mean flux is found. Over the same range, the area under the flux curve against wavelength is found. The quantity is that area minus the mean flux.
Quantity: 57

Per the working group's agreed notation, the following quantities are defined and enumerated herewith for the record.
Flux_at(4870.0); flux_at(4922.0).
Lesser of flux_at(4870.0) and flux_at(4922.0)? 7.4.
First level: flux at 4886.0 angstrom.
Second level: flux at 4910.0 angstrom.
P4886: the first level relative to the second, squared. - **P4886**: 0.96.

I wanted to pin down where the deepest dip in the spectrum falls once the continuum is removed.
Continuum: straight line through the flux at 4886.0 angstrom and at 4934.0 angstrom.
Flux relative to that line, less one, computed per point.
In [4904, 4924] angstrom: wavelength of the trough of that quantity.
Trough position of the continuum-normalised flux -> 4922.0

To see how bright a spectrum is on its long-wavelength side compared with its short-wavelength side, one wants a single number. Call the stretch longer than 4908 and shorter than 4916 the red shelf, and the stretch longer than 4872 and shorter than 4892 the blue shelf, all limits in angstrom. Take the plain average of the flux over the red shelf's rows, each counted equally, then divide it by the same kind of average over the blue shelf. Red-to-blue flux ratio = 1.10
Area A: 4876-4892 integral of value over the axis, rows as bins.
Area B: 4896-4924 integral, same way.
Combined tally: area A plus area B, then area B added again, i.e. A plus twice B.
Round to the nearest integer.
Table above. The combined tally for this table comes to 632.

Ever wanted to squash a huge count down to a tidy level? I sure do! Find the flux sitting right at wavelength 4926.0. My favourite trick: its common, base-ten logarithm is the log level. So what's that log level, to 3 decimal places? 0.919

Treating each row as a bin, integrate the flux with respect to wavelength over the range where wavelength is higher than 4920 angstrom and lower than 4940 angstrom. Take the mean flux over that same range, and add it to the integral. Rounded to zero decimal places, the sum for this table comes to 184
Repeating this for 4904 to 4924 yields 182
